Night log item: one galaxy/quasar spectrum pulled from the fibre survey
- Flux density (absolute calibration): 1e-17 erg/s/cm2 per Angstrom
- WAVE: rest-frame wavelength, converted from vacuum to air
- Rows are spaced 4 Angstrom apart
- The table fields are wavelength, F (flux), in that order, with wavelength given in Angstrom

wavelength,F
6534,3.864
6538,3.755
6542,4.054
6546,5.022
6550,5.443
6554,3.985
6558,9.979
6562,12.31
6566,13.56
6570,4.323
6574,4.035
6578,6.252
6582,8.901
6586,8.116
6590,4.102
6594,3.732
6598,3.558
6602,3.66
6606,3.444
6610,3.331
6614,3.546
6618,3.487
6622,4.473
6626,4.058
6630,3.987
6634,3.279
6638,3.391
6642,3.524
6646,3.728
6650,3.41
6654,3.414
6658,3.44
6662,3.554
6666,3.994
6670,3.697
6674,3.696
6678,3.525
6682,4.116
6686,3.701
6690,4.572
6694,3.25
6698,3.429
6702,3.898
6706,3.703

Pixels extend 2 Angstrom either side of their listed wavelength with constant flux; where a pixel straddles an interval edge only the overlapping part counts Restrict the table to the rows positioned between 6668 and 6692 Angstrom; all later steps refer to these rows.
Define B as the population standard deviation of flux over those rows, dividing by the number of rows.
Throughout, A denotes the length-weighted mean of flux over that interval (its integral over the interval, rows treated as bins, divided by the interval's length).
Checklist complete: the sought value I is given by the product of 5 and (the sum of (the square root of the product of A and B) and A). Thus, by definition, 25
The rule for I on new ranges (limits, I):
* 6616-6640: 25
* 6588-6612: 23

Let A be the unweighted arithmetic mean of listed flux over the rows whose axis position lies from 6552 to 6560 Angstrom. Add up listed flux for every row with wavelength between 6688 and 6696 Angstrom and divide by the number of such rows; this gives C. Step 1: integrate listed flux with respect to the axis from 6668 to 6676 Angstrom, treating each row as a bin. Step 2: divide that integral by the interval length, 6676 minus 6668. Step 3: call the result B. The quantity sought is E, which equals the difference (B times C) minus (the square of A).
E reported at -34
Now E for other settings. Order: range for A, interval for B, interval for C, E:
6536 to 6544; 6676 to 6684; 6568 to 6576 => 1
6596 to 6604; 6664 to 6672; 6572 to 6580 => 7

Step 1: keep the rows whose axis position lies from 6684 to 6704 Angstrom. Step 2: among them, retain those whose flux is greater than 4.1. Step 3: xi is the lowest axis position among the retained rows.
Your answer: 6690 Angstrom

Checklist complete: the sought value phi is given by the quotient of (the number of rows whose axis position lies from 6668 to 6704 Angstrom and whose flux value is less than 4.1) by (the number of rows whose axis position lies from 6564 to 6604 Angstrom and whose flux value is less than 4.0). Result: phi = 2.3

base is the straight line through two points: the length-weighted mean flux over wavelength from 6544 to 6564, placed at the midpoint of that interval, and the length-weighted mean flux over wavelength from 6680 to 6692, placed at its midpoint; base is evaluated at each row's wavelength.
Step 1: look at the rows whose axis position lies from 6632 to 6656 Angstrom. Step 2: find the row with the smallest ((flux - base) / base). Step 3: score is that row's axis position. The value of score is 6634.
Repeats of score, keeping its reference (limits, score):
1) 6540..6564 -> 6542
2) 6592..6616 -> 6610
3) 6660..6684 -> 6662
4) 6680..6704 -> 6694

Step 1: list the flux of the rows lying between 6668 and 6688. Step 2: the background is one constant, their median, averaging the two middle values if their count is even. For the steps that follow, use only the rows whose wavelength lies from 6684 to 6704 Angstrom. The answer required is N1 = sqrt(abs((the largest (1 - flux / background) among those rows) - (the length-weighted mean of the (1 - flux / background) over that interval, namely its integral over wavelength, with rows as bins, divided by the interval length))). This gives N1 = 0.38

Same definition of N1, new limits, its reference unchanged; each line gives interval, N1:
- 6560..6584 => 1.07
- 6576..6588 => 0.64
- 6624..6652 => 0.31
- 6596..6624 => 0.29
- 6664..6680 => 0.23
